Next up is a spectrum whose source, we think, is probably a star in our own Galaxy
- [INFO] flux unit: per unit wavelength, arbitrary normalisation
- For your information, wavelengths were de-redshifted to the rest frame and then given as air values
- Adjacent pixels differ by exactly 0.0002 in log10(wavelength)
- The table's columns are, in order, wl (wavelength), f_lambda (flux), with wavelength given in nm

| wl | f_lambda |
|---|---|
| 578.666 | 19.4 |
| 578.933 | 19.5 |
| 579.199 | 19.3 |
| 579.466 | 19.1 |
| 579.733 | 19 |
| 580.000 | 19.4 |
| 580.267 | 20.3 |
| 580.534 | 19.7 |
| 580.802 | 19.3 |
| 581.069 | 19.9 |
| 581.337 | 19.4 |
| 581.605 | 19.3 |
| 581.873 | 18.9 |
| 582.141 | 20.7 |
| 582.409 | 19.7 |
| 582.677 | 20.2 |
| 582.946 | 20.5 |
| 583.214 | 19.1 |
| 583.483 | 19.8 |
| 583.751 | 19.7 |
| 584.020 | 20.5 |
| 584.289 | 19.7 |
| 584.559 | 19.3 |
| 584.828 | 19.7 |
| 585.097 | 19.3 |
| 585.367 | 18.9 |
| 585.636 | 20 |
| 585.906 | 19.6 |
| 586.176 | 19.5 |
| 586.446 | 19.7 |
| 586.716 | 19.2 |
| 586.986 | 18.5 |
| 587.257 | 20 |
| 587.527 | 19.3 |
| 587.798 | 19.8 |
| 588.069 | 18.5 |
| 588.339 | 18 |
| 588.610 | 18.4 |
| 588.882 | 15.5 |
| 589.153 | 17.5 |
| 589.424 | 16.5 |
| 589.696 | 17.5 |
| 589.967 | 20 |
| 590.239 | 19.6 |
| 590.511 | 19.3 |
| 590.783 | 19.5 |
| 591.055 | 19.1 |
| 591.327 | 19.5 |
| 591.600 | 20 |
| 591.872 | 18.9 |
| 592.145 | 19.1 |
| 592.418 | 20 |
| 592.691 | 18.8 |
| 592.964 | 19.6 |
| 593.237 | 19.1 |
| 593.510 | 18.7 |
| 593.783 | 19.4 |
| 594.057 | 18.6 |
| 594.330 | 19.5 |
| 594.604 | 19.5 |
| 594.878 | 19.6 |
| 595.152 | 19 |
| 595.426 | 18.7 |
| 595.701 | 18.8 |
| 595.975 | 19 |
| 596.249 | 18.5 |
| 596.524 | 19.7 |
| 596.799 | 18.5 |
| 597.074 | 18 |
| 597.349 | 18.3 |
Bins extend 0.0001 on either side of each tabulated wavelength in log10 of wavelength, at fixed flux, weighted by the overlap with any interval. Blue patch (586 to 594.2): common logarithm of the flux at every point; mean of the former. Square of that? 1.628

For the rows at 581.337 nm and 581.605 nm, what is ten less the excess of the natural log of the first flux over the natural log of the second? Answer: 10.0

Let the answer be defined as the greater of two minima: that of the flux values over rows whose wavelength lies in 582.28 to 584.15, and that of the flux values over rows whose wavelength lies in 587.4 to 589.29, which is 19.1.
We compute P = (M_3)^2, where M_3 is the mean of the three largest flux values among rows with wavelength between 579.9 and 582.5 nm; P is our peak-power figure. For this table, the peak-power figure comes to 412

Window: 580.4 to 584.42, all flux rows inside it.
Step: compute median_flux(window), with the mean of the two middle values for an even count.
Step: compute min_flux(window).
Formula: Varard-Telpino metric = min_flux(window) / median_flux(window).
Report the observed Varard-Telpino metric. 0.96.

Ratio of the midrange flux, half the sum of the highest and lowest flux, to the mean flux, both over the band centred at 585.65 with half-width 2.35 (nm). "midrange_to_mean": 1.00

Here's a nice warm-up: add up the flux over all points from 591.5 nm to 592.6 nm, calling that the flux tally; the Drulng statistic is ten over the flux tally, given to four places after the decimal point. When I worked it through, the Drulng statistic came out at 0.1282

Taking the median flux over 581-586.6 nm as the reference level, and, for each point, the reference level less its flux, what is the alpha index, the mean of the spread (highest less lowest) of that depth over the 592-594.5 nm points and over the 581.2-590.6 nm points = 3.3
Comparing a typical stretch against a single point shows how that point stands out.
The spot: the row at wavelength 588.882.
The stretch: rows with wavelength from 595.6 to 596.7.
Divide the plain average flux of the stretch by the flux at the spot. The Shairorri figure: 1.23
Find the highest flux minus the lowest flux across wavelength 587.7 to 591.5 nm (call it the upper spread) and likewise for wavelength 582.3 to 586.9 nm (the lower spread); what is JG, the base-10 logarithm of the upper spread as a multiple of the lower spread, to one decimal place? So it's 0.4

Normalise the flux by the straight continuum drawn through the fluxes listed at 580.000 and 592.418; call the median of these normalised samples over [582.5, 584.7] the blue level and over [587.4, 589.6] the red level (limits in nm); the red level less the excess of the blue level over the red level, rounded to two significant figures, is 0.83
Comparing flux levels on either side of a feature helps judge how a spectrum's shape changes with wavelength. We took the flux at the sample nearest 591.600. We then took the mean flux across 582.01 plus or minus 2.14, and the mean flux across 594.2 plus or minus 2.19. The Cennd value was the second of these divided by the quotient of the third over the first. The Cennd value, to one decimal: 20.7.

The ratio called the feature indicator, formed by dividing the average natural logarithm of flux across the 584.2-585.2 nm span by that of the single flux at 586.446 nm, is 1.00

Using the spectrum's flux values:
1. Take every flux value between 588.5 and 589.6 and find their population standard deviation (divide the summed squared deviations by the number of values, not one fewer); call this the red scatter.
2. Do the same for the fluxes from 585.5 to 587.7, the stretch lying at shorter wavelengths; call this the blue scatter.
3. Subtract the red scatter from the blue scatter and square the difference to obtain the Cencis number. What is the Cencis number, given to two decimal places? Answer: 0.39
